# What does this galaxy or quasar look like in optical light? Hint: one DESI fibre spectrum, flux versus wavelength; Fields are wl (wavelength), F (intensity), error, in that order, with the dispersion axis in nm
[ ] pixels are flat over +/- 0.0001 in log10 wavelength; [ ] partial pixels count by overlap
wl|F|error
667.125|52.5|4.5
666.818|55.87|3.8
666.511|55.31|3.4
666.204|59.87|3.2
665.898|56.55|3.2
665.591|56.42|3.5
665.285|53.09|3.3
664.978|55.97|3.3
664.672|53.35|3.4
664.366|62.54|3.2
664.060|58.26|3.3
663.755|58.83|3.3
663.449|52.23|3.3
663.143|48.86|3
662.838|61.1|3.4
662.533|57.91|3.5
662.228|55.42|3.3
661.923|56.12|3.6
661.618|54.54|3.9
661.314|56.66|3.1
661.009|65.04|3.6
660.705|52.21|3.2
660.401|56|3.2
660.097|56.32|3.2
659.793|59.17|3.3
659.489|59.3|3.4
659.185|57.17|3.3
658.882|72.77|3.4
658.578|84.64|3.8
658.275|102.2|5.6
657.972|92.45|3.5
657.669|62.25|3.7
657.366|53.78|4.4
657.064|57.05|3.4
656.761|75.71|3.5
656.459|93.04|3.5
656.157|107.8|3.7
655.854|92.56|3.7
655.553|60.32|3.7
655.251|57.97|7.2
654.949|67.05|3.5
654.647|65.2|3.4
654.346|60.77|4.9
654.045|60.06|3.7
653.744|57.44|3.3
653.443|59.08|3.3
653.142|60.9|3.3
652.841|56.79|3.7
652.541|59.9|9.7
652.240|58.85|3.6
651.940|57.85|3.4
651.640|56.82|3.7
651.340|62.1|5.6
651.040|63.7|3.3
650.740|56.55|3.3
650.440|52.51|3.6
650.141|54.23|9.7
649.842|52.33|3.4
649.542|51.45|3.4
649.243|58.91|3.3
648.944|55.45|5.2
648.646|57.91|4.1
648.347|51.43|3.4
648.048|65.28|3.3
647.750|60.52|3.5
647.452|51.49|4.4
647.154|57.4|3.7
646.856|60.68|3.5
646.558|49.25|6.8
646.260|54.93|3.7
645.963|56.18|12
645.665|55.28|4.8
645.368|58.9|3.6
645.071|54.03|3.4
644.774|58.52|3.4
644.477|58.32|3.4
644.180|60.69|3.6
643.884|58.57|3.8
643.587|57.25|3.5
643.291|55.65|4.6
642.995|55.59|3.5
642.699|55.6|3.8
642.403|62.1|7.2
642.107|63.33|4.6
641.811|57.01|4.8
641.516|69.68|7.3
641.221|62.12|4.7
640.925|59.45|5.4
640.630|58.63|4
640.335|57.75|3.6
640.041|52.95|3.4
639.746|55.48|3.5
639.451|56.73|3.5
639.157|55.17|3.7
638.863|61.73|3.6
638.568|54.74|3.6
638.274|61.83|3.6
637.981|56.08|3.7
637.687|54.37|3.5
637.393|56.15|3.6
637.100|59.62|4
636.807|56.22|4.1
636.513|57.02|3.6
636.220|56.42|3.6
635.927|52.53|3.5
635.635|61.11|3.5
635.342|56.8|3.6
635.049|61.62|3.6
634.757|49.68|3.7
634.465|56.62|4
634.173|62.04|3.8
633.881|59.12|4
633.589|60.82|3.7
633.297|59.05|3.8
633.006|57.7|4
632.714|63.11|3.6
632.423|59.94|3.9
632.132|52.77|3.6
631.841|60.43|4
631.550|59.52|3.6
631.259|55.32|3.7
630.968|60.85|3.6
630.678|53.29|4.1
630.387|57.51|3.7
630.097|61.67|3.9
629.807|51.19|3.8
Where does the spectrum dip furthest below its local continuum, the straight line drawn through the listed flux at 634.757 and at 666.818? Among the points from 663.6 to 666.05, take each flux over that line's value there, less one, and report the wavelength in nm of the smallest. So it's 665.285 nm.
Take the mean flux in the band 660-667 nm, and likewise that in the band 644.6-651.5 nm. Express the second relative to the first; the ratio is 1.00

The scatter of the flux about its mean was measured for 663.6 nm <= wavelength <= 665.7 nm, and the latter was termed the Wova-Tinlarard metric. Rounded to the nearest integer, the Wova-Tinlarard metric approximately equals 3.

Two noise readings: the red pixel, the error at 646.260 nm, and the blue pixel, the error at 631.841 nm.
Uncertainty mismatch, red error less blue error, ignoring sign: 0.30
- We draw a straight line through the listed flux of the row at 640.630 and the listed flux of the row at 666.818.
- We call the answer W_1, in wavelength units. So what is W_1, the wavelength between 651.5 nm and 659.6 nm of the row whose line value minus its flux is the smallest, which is 656.157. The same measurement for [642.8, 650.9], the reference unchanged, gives 648.048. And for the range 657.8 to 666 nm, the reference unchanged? 658.275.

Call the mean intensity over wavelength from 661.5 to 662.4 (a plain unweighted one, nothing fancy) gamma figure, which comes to 55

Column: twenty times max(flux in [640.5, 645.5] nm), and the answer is 1394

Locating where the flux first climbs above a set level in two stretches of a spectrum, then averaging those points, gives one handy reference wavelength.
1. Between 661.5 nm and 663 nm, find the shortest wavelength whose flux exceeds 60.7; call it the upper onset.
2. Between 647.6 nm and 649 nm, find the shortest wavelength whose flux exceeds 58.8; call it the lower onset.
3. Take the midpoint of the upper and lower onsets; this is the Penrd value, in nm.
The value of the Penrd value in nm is 655.29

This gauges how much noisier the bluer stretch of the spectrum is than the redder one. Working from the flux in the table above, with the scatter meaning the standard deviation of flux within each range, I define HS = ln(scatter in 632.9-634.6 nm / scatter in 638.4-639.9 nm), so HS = -0.4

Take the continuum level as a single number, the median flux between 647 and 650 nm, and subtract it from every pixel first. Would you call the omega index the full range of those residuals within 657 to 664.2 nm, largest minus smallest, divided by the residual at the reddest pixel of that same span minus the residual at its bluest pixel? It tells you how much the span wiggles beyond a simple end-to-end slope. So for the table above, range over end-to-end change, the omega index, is 44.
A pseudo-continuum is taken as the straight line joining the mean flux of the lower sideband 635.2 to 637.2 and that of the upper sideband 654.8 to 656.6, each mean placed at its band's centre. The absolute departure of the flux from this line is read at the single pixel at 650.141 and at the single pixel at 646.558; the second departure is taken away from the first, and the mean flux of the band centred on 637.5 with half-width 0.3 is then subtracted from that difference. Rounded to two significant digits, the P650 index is -56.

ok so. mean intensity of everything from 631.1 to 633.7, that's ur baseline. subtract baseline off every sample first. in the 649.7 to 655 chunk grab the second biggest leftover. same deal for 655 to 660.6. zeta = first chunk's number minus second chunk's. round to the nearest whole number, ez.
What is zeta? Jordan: -37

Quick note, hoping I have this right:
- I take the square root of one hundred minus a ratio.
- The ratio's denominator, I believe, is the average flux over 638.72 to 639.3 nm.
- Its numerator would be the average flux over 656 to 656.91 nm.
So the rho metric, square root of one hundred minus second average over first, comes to 9.921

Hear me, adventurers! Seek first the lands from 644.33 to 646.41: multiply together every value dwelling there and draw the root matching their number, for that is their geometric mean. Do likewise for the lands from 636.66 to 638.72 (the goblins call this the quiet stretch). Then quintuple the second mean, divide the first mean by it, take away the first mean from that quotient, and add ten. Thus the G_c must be -46.4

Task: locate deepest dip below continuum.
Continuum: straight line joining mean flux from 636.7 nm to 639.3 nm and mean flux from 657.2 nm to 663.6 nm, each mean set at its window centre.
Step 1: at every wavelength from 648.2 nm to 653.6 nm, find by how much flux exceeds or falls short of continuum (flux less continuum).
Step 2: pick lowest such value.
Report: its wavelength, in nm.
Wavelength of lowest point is 649.542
